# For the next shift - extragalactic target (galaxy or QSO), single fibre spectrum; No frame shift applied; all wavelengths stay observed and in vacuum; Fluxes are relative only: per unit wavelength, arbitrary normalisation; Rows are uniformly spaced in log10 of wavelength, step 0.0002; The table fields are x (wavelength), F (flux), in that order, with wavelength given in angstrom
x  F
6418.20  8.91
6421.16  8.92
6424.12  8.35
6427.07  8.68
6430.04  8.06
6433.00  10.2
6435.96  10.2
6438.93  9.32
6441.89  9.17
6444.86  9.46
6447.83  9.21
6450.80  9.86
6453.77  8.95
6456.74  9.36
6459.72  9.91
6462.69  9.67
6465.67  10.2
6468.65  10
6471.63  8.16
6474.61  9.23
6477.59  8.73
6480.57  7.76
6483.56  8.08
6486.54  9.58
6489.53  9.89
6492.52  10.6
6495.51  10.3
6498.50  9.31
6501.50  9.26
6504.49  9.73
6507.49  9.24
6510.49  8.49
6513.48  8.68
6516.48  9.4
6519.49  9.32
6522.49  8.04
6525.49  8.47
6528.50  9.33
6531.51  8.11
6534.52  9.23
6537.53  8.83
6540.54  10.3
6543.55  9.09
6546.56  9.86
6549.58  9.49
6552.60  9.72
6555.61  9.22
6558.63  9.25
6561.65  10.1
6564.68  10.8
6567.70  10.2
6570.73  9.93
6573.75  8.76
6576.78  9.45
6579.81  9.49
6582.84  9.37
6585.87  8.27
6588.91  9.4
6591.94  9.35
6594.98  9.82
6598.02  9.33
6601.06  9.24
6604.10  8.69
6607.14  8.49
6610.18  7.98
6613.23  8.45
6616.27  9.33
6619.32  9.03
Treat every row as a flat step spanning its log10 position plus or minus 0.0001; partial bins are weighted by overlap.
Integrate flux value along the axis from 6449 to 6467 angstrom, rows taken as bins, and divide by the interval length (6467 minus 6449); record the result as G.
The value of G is 9.6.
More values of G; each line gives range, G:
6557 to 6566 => 10.0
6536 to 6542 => 9.6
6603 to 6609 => 8.6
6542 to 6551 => 9.5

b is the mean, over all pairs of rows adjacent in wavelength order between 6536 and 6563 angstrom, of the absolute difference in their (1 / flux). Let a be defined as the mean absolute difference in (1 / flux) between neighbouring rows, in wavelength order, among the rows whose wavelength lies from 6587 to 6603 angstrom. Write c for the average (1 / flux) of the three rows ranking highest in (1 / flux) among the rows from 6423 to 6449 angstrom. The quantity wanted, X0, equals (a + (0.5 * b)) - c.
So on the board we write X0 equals -0.113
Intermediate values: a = 0.0030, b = 0.0074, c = 0.120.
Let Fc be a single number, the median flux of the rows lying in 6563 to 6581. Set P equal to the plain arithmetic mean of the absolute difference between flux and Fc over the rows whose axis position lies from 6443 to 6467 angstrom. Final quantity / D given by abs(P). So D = 0.3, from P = 0.34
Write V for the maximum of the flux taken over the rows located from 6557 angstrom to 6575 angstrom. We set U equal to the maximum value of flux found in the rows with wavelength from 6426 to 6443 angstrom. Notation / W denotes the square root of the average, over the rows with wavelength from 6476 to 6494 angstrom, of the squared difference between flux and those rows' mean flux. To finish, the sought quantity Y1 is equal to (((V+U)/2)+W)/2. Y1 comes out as 5.75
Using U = 10.2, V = 10.8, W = 1.01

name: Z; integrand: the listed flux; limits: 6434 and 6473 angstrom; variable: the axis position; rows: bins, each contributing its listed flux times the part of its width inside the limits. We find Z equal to 371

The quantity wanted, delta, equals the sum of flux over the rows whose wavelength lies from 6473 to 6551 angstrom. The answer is 238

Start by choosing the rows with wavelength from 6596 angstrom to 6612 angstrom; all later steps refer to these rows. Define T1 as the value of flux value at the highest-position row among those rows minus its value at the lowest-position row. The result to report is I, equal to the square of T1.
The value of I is 1.82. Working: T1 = -1.35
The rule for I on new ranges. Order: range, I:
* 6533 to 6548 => 0.40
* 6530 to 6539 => 0.52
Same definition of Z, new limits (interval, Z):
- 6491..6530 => 360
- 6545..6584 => 377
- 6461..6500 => 365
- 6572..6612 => 362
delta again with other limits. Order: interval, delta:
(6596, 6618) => 62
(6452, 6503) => 159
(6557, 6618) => 186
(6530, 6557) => 84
